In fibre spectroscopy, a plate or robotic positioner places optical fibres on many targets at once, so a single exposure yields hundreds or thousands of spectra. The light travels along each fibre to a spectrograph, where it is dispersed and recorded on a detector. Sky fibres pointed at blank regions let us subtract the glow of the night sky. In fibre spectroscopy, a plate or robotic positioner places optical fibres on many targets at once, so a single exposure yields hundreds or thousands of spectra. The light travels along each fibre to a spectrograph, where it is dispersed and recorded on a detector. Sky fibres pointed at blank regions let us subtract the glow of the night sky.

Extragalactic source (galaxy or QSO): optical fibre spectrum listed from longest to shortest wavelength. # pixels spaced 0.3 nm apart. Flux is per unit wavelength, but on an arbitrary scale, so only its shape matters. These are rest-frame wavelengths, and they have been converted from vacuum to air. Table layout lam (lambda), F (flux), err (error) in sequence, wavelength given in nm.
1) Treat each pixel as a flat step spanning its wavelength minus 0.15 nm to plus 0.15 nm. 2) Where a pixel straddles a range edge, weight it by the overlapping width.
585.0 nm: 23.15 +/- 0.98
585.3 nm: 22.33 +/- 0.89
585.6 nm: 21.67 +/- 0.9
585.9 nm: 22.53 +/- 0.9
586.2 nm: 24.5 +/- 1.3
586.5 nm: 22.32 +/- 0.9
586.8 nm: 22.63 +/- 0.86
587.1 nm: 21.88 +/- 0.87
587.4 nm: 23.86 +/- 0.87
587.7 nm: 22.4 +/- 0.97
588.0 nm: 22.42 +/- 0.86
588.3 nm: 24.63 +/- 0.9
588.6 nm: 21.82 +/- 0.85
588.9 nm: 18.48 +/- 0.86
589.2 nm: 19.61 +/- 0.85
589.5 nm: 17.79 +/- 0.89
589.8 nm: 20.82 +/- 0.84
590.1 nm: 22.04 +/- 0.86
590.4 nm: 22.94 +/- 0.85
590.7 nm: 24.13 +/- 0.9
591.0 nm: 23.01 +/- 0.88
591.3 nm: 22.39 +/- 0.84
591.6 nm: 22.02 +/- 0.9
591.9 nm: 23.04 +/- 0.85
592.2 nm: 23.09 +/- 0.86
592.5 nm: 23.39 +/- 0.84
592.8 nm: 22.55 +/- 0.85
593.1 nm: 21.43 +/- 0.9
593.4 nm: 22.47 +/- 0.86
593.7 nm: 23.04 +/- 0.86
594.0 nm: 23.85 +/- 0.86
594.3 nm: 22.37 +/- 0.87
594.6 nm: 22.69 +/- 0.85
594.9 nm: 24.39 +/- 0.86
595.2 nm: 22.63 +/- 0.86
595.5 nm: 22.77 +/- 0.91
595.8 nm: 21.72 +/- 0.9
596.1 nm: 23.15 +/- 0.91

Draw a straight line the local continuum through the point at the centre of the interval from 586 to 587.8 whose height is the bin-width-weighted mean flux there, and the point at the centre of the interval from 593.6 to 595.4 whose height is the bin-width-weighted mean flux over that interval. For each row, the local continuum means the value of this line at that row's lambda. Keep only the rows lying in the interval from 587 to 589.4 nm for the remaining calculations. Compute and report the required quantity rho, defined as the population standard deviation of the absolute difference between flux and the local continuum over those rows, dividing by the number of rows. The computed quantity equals 1.4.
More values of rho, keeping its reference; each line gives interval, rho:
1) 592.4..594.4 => 0.5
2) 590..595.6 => 0.5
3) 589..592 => 1.6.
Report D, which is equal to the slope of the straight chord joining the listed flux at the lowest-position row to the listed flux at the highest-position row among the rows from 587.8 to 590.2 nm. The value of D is -0.2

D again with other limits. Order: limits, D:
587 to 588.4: 2.3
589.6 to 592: 1.1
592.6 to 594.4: -0.1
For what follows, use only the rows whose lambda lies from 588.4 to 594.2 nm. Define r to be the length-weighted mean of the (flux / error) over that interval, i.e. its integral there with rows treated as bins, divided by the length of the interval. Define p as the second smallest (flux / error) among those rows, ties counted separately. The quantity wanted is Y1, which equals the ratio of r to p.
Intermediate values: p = 21.5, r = 25.5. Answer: 1.19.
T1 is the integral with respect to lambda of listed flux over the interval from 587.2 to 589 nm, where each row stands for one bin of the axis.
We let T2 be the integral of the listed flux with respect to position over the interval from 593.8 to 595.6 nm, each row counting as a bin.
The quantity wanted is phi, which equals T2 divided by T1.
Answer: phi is 1.03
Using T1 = 40.3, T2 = 41.6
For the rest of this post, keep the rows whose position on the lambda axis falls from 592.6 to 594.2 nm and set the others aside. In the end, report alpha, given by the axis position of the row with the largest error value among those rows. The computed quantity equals 593.1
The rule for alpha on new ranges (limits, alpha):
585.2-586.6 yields 586.2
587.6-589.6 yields 587.7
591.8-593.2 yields 593.1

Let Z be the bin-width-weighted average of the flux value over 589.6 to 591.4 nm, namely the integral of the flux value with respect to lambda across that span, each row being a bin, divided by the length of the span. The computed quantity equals 22.4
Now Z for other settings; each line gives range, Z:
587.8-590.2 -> 21.0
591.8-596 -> 22.8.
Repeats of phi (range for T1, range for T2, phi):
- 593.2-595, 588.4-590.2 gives 0.87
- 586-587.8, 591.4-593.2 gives 0.99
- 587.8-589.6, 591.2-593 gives 1.09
